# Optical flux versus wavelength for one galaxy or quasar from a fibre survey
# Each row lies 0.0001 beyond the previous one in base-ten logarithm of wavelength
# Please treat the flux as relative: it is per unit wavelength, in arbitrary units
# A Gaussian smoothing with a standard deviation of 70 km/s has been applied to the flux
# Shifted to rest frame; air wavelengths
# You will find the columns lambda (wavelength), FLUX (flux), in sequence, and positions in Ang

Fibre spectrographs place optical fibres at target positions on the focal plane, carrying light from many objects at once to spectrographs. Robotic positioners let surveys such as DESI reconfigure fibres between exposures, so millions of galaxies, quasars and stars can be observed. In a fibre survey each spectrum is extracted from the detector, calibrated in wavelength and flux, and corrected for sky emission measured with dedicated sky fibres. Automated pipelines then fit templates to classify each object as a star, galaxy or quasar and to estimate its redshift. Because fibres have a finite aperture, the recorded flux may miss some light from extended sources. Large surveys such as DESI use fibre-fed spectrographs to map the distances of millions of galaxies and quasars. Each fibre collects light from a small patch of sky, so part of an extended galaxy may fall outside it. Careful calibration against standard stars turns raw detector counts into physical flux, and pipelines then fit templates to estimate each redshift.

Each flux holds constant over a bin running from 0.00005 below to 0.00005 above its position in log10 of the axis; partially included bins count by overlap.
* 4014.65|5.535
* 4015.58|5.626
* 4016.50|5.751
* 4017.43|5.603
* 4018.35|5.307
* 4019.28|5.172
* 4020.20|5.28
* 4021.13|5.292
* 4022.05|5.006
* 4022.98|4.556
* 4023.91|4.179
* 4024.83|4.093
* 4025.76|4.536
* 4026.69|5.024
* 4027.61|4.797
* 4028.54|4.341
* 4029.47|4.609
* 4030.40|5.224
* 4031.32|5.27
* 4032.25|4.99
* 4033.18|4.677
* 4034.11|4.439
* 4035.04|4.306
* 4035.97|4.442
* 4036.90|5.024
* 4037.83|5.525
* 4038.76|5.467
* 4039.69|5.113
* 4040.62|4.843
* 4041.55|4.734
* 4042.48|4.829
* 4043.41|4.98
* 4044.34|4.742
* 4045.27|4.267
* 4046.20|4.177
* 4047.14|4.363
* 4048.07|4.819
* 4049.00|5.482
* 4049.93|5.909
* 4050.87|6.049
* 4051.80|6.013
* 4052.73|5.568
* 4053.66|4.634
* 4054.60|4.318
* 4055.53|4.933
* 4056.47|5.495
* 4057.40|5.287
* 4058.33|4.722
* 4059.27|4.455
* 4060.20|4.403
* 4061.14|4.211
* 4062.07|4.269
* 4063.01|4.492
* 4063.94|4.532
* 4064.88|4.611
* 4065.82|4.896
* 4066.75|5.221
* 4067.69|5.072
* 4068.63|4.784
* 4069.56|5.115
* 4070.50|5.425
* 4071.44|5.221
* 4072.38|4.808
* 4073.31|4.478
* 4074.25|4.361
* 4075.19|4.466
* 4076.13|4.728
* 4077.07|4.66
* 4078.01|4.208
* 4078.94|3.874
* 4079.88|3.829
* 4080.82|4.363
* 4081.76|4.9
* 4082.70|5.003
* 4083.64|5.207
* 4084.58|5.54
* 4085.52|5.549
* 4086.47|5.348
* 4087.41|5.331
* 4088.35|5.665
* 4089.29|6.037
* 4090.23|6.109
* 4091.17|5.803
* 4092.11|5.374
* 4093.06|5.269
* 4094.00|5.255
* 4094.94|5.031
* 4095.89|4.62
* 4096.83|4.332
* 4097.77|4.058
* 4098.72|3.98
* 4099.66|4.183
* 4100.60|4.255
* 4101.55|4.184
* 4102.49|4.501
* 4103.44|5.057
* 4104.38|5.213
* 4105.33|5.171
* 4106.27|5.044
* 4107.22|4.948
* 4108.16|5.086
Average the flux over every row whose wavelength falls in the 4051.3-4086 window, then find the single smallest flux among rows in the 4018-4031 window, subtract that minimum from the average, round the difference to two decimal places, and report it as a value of 0.71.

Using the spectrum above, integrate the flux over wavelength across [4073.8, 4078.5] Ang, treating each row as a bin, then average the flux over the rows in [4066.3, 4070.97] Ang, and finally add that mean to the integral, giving 26.2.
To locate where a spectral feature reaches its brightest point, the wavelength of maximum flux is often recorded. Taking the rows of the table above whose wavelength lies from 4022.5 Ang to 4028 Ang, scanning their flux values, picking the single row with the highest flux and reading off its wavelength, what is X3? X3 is 4026.69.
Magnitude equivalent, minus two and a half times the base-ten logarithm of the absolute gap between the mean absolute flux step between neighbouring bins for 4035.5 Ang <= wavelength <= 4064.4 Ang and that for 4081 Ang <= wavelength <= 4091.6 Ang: 2.3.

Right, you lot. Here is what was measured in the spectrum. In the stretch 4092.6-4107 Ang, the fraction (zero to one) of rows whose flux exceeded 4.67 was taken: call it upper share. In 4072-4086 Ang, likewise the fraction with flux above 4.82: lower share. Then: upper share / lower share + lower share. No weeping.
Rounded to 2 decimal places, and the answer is 1.73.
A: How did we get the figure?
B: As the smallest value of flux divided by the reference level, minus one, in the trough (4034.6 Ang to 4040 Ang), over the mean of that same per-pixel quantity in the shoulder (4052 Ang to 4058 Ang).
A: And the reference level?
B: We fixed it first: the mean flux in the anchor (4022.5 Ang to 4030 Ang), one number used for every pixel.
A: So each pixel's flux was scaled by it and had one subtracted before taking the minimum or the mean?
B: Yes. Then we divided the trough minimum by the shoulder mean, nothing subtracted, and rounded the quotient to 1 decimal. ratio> -0.4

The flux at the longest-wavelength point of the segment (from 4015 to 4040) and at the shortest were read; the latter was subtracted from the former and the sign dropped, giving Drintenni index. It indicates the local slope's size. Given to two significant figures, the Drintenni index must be 0.51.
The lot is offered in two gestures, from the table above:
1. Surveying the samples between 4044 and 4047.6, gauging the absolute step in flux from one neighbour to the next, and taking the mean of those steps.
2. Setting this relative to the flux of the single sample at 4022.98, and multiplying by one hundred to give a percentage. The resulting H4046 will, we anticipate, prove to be 5.5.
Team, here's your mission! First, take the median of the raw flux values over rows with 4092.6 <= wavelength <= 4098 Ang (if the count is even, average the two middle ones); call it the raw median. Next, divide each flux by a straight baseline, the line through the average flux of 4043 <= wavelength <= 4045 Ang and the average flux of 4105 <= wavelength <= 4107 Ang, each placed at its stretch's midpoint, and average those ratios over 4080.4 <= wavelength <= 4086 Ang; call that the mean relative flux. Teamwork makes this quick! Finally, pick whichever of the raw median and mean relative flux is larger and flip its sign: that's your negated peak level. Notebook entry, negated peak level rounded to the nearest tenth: -4.8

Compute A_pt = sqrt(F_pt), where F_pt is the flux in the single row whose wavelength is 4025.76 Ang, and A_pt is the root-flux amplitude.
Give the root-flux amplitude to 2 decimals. 2.13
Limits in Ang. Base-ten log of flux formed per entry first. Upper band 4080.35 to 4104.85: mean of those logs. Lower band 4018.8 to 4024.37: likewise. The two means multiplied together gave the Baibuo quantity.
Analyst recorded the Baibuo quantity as 0.480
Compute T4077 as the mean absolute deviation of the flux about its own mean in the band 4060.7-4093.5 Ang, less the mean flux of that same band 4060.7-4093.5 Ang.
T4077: -4.46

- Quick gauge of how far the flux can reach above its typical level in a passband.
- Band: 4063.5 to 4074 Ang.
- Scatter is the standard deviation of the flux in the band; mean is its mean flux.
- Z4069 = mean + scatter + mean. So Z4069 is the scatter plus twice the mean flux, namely 10.1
